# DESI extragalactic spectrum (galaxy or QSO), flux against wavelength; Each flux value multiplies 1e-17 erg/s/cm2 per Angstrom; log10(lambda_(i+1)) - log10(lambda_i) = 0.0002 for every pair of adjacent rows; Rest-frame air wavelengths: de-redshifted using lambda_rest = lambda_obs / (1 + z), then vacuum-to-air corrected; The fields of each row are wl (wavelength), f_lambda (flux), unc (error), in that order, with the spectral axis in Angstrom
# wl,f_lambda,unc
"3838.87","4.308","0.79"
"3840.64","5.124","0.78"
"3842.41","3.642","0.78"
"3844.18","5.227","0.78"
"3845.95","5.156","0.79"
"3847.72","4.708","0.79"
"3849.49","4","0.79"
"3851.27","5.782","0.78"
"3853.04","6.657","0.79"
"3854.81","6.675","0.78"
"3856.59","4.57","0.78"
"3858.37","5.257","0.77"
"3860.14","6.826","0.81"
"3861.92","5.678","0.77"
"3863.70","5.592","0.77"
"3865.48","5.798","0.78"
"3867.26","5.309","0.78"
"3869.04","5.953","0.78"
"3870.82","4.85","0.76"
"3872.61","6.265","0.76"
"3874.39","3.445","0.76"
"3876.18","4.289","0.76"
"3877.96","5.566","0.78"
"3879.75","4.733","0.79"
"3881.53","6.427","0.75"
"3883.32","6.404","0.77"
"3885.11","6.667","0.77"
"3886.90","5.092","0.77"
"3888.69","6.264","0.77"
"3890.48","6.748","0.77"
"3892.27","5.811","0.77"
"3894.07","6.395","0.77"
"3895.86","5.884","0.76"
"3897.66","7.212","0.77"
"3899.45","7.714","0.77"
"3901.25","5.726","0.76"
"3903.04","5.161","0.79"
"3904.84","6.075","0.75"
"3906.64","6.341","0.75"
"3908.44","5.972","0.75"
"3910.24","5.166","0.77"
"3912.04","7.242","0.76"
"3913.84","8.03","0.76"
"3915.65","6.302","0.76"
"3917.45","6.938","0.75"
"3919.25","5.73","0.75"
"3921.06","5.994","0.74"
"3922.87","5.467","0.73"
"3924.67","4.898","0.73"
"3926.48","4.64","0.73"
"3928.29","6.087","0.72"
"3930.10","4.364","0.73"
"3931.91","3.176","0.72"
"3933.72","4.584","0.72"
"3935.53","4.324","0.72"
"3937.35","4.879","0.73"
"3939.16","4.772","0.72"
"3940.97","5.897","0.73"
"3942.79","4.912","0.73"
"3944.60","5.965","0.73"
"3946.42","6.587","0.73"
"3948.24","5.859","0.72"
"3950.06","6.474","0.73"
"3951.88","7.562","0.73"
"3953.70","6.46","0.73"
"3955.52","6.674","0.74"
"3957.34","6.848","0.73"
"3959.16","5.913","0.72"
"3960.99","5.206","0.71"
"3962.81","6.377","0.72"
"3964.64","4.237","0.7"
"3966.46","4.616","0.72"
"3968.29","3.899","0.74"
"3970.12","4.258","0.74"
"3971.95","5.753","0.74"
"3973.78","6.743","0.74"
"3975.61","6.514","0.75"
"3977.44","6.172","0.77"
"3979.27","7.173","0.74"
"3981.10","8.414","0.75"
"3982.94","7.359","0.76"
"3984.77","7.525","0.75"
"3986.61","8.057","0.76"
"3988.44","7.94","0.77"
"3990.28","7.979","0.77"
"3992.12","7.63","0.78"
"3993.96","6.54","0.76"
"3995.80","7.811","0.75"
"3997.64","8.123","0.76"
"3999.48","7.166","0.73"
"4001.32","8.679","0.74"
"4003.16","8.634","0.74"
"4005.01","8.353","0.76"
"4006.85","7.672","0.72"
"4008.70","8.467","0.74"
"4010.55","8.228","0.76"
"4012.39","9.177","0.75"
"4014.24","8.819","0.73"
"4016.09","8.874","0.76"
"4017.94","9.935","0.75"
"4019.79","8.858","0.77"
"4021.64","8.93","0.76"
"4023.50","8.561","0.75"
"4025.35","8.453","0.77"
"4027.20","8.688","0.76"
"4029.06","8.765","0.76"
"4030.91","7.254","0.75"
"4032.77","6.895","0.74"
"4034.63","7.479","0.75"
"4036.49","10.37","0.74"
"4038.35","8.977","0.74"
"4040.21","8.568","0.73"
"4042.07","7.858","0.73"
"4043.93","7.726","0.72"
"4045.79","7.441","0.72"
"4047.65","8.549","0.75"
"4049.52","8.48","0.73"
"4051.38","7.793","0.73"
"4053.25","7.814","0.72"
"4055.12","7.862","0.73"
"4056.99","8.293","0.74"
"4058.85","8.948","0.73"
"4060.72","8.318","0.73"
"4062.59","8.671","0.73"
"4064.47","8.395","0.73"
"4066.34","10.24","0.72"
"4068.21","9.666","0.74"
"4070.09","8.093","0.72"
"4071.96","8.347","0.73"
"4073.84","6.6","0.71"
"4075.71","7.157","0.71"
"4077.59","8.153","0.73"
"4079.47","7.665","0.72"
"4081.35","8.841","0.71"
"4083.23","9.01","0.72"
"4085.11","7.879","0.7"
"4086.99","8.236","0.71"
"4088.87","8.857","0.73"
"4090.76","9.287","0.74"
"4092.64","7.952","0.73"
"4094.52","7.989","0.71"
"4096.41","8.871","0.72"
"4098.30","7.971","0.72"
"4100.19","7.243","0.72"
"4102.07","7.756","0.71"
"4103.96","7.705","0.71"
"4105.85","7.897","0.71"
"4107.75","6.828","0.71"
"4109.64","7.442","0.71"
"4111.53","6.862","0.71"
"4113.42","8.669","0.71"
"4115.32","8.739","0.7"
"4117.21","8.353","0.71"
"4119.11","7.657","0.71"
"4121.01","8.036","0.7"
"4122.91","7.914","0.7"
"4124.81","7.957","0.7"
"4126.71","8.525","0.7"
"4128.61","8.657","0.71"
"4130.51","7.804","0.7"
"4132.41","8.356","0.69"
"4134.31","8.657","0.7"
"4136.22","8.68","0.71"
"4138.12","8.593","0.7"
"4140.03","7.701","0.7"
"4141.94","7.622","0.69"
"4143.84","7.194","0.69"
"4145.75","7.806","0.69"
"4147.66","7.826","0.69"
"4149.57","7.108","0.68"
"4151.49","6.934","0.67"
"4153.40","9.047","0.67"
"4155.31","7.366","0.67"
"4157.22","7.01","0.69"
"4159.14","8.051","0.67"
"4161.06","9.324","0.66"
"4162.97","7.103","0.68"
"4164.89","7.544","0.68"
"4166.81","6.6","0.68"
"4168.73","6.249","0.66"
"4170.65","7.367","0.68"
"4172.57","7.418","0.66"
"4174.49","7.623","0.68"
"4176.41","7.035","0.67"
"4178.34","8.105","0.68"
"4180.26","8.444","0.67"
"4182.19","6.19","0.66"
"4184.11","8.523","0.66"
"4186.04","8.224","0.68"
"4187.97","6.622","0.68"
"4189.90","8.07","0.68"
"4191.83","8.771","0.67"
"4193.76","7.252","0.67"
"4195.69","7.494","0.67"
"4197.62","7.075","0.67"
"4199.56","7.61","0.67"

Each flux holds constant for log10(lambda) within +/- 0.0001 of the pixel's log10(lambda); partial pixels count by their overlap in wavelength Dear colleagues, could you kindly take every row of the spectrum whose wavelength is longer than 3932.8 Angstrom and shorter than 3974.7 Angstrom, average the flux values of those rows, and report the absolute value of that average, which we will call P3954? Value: 5.6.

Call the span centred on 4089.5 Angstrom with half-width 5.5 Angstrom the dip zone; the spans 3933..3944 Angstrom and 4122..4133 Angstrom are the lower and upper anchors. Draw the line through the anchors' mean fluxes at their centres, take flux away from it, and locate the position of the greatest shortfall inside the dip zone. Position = 4092.64 Angstrom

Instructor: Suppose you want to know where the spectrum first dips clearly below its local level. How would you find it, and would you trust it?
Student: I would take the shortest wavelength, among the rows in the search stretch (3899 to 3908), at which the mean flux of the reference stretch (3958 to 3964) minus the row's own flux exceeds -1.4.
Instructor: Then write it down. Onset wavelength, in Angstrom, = 3901.25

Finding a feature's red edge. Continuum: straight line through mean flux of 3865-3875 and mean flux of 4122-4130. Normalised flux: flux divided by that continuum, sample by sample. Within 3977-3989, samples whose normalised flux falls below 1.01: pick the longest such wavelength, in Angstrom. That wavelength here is 3977.44 Angstrom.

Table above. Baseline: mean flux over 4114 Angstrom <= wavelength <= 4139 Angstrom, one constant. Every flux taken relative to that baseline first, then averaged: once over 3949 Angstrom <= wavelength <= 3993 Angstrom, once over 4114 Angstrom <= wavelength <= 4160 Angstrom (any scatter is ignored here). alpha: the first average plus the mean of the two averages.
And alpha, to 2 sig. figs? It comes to -2.9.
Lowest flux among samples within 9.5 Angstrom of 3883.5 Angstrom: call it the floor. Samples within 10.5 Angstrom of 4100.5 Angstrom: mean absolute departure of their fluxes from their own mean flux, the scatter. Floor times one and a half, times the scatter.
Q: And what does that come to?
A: 2.4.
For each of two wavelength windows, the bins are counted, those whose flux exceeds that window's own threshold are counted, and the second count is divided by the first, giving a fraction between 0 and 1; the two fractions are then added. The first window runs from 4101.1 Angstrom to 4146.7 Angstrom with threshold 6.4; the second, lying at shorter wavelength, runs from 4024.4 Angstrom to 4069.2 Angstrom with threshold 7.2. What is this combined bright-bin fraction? 2.0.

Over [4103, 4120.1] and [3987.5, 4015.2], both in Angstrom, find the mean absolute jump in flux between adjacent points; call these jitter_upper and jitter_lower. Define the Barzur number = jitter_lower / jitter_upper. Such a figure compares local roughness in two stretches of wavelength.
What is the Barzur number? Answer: 0.94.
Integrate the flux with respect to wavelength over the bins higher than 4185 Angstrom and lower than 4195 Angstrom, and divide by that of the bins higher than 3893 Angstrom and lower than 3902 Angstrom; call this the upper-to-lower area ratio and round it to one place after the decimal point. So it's 1.3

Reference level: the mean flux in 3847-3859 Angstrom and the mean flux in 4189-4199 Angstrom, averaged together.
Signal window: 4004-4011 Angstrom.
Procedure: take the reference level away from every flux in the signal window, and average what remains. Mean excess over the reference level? 1.6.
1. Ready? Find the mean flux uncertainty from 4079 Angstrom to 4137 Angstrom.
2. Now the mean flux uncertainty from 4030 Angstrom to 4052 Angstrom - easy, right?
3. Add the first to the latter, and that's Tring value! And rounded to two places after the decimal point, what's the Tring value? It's 1.45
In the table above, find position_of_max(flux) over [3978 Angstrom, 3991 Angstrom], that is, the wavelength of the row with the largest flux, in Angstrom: 3981.10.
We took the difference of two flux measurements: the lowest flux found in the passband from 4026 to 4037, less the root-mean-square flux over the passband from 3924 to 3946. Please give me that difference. 2.0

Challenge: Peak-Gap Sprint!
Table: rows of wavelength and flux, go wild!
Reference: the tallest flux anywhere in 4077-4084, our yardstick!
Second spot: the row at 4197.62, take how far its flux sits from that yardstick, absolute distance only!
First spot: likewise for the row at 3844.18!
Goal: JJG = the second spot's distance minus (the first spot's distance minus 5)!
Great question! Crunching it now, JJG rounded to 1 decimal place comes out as 3.2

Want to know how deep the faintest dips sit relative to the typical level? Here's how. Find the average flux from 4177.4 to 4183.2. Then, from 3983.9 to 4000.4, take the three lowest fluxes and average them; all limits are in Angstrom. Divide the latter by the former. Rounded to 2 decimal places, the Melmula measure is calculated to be 0.93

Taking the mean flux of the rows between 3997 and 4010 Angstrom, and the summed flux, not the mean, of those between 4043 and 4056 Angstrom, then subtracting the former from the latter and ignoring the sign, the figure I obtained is 48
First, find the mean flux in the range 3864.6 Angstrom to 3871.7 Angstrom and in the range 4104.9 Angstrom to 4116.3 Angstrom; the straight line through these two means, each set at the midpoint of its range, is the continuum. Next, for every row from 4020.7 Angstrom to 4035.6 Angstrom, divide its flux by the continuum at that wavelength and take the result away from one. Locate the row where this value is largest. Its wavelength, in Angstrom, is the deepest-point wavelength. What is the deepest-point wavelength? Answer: 4032.77 Angstrom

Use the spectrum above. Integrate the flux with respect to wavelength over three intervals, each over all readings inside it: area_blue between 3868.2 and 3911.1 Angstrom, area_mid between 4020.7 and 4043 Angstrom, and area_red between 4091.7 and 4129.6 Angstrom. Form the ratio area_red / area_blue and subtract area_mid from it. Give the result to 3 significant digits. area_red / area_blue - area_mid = -186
